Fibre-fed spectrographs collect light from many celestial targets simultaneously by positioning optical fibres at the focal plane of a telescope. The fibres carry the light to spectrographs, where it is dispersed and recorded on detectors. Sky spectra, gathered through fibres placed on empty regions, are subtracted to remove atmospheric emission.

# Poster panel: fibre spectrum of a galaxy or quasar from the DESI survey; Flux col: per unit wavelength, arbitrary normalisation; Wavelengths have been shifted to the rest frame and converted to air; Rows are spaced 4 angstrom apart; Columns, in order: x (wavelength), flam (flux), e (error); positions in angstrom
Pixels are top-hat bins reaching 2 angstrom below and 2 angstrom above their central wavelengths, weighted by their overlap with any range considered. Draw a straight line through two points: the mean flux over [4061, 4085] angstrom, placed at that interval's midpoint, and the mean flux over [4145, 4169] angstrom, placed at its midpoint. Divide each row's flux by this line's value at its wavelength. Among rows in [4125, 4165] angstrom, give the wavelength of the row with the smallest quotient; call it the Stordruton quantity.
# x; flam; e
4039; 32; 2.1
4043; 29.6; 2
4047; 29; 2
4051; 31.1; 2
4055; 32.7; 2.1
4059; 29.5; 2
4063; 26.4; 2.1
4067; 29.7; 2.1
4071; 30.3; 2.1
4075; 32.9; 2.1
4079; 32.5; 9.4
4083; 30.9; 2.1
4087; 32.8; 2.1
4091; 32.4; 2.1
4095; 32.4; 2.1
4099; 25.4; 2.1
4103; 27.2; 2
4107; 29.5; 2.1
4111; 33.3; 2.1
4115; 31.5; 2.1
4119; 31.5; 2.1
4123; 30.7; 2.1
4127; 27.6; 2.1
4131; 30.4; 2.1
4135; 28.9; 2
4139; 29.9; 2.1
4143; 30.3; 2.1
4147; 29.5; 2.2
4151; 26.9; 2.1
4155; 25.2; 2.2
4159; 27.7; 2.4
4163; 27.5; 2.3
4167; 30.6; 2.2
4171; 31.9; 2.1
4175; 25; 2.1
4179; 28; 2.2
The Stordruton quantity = 4155 angstrom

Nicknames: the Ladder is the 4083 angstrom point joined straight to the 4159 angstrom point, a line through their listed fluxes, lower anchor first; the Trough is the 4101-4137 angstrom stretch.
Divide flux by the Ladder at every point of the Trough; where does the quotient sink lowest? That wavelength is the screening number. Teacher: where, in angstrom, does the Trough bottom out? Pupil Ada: 4103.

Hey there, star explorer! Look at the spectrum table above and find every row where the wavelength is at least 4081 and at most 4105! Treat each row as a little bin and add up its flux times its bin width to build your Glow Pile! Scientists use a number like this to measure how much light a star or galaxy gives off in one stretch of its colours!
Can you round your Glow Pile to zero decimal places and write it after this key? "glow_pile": 724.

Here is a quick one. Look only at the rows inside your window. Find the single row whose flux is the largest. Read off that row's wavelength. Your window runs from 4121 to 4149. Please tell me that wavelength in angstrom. 4123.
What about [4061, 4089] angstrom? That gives 4075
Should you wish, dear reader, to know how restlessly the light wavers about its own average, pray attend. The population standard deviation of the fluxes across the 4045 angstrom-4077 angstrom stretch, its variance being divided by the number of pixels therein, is 1.97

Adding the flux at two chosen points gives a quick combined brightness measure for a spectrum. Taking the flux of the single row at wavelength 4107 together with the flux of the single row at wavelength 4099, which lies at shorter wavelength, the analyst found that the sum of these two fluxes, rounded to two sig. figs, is 55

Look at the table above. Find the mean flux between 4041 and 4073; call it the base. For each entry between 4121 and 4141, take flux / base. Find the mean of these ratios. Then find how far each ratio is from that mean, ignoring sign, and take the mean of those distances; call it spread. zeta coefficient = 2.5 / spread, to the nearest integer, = 74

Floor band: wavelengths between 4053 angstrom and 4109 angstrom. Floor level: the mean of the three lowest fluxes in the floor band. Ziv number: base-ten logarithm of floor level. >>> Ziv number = 1.42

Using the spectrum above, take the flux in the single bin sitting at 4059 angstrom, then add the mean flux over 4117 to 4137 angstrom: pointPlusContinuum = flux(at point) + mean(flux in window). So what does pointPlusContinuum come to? 59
